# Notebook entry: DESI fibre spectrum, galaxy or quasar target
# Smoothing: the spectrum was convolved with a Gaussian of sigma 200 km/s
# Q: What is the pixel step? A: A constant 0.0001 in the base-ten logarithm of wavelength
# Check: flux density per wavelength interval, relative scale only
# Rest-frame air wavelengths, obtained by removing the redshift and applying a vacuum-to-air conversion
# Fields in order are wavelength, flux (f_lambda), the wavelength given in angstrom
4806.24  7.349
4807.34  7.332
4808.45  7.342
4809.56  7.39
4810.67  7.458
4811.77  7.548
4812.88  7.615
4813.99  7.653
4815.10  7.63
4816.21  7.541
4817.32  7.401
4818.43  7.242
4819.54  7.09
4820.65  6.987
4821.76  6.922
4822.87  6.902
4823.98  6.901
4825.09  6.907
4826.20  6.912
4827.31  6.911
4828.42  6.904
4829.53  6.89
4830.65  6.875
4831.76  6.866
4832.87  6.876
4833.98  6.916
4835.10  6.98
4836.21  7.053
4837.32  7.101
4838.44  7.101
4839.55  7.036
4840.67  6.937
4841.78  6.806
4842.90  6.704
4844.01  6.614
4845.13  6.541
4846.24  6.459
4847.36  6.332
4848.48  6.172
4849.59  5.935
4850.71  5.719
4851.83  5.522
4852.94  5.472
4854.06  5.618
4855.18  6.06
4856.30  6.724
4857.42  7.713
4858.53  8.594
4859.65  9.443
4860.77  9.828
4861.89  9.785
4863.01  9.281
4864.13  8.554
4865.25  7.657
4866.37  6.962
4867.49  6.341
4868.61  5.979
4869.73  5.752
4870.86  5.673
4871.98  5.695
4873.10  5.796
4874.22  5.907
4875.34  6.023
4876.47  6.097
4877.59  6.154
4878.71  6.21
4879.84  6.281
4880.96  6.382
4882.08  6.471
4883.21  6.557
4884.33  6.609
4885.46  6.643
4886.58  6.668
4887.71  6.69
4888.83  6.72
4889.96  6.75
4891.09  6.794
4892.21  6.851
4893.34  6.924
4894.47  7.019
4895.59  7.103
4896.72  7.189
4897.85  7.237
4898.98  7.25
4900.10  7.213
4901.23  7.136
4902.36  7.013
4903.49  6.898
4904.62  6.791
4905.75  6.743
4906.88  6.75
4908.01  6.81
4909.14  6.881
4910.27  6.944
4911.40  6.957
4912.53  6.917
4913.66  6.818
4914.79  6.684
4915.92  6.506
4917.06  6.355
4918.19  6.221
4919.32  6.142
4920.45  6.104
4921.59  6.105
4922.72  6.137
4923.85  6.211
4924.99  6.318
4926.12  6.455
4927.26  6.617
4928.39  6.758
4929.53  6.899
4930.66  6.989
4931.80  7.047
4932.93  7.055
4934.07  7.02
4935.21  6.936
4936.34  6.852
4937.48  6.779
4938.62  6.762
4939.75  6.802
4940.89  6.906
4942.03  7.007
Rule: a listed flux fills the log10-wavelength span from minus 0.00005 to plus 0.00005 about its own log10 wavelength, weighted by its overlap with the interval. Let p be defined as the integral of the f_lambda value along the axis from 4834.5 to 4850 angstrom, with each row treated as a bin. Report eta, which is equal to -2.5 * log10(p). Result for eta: -5.04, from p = 104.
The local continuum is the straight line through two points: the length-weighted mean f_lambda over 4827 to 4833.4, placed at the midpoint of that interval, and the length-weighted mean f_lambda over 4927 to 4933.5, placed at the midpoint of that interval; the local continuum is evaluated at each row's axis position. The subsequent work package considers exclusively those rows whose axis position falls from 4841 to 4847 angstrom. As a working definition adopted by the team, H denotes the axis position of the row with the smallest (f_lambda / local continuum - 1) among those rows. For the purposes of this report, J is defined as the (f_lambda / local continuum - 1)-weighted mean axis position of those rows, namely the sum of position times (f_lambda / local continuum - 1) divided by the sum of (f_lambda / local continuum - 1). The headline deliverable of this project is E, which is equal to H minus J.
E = 1.5 angstrom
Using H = 4846.24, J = 4844.7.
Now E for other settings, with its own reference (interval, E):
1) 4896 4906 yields 7.9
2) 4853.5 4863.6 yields -7.9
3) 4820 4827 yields 1.6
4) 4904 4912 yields 0.2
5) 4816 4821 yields 3.1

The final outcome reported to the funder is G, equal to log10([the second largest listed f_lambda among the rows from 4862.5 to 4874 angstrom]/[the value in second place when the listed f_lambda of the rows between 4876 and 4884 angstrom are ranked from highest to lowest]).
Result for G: 0.12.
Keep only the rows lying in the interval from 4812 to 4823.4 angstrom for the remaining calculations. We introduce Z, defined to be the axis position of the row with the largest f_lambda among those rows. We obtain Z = 4813.99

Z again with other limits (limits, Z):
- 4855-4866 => 4860.77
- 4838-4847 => 4838.44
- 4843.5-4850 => 4844.01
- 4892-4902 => 4898.98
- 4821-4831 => 4821.76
